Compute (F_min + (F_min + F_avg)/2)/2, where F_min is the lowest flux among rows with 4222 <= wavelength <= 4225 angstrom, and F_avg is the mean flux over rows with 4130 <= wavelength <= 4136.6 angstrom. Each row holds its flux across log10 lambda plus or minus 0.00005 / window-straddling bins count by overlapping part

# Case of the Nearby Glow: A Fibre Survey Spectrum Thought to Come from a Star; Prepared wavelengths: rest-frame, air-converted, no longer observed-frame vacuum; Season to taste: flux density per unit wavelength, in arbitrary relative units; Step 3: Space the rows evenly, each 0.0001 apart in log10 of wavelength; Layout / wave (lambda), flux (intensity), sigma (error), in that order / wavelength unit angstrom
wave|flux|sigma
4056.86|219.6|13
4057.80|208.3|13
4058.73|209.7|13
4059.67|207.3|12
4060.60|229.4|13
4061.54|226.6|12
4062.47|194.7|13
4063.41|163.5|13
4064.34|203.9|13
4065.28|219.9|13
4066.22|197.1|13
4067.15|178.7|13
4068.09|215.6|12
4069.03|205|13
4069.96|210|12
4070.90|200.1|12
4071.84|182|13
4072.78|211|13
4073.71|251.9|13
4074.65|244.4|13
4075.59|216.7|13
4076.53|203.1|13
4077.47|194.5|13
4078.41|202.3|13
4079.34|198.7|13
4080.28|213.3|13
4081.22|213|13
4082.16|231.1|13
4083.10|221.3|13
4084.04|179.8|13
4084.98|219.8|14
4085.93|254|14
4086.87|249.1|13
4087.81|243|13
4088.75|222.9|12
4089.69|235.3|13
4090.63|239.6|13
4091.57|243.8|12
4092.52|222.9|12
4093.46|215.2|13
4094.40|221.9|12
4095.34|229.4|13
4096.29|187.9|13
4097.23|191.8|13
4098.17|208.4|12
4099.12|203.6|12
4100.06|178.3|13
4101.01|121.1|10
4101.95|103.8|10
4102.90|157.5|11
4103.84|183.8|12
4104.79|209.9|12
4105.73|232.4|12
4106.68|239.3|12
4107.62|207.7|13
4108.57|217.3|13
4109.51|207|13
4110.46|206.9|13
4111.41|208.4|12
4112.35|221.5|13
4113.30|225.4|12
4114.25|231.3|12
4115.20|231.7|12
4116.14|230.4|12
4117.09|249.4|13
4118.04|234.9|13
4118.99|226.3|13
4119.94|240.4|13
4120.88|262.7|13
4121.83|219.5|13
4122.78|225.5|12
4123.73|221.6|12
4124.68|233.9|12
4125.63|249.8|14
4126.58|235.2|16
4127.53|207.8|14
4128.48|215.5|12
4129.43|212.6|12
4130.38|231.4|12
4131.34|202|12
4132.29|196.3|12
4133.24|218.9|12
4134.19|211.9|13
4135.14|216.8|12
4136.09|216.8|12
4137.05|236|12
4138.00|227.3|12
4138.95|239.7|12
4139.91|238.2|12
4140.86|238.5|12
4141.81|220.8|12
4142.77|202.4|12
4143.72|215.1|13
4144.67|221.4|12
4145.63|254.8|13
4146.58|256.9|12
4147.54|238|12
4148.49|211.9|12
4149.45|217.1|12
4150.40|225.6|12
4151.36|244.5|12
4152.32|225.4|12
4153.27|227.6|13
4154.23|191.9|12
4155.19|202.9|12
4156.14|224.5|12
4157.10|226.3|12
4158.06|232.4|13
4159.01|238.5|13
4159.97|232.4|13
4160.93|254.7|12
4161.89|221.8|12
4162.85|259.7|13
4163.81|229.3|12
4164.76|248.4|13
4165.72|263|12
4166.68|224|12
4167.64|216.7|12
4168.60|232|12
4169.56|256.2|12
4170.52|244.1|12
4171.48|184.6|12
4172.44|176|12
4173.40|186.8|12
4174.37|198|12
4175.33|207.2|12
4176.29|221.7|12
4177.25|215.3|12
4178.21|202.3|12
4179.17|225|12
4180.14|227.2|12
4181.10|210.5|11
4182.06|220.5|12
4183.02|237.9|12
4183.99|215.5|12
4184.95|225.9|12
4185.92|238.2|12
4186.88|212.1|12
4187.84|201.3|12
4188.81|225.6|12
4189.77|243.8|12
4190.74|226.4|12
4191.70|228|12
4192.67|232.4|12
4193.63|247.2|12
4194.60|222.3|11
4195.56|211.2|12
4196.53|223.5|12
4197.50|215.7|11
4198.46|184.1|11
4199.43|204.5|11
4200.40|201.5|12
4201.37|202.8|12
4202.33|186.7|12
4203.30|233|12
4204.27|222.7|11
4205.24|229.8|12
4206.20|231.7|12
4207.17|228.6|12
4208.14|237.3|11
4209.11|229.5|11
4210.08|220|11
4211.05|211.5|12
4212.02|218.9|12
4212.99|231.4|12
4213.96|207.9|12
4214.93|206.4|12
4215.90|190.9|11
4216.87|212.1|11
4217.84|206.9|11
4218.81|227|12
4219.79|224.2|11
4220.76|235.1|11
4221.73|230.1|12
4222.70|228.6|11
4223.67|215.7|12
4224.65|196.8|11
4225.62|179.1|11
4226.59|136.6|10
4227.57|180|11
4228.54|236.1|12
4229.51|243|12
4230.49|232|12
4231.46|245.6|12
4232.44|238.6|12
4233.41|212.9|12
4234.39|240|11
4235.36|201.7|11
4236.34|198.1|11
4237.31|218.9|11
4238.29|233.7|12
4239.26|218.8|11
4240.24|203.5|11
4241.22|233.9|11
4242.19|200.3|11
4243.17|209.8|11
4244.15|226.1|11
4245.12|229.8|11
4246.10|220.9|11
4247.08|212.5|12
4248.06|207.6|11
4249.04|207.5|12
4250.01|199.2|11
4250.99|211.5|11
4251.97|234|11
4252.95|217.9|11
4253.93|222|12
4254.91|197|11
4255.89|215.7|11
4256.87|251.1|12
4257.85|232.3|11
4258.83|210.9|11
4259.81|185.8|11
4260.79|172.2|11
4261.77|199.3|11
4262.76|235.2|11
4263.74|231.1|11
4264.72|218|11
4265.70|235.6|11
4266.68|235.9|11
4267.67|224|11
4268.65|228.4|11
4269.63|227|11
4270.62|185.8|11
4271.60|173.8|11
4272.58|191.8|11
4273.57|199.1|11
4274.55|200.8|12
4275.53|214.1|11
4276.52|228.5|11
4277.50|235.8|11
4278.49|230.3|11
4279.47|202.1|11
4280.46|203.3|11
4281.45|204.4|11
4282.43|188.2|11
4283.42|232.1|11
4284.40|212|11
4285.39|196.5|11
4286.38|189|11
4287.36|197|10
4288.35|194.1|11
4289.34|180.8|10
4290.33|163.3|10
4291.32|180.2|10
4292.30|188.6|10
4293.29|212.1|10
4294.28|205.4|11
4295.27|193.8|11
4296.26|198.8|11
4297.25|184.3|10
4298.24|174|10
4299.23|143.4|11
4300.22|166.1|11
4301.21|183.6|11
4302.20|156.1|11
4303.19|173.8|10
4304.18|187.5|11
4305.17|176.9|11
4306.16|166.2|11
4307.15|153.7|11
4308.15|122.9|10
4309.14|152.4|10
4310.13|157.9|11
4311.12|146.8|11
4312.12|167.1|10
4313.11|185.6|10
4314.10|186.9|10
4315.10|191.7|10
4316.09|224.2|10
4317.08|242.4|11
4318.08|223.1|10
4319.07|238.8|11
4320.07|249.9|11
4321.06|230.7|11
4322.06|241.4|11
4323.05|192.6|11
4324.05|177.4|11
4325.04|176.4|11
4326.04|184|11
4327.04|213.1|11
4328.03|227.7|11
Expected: 201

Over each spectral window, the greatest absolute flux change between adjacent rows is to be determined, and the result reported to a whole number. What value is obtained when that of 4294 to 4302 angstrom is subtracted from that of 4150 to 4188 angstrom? 29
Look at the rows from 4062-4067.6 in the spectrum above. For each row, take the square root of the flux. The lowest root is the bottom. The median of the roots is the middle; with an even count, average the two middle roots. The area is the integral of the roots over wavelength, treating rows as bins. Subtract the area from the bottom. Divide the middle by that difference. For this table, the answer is -0.215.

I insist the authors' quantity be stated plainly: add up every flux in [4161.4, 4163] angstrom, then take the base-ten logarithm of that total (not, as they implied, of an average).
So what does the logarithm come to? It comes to 2.68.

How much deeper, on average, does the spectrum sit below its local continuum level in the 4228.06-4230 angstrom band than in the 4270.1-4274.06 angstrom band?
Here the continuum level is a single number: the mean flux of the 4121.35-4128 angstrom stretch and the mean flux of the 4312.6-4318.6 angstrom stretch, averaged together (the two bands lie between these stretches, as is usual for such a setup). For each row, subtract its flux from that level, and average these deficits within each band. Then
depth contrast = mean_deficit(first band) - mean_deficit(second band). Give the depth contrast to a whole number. -52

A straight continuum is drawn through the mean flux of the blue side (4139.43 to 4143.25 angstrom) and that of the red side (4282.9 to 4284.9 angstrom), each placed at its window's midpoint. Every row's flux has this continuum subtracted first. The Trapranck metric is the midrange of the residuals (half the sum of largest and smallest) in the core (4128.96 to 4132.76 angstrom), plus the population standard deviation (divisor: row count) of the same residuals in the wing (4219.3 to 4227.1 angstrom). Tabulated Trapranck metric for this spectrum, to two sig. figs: 20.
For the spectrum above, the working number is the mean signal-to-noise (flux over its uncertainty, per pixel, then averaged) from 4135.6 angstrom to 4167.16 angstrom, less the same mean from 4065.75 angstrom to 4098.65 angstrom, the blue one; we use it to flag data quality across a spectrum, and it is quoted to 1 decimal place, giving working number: 2.0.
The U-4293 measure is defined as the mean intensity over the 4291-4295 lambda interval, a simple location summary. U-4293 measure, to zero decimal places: 197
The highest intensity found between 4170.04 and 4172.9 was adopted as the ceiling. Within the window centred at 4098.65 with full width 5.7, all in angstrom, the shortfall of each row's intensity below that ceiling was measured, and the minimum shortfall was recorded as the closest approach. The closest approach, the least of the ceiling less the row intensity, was 36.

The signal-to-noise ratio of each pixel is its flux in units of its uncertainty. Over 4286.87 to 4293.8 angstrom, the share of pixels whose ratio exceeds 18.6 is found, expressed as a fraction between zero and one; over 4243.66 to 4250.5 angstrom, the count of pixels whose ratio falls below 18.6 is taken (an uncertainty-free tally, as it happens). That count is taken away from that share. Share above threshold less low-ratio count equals -2.6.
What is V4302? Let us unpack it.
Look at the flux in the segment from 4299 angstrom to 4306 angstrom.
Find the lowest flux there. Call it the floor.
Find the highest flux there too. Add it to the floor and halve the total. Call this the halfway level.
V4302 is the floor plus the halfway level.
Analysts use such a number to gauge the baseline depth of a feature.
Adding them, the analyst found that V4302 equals 309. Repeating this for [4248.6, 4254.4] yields 416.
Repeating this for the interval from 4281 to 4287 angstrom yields 398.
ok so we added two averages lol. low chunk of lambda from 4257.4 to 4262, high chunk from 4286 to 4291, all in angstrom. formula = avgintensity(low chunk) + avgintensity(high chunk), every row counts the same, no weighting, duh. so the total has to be 385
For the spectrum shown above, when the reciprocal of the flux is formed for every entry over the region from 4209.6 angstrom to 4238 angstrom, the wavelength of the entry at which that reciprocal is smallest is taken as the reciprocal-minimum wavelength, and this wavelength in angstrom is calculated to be 4231.46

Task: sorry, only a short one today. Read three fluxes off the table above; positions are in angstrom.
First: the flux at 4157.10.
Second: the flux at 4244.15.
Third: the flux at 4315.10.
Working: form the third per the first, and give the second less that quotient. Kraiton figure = 225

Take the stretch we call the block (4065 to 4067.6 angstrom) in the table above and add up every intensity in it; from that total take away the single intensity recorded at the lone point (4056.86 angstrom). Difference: 376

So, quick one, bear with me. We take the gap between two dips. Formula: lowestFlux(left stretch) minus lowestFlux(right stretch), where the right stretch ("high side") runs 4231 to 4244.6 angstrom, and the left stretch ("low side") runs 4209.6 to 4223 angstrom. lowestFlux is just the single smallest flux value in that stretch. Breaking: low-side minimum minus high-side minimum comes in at -7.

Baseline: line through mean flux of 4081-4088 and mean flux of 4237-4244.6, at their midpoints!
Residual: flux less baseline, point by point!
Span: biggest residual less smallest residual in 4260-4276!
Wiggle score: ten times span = 640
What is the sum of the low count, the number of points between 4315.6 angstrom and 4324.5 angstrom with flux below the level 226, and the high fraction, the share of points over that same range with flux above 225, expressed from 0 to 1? 4.6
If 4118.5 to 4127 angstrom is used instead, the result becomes 3.8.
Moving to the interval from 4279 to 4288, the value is 8.1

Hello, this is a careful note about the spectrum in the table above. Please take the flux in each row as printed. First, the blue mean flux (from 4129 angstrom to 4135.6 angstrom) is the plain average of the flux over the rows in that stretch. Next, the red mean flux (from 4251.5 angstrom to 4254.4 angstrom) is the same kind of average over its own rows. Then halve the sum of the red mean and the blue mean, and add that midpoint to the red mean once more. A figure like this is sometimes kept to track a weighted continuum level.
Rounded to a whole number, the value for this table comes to 443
